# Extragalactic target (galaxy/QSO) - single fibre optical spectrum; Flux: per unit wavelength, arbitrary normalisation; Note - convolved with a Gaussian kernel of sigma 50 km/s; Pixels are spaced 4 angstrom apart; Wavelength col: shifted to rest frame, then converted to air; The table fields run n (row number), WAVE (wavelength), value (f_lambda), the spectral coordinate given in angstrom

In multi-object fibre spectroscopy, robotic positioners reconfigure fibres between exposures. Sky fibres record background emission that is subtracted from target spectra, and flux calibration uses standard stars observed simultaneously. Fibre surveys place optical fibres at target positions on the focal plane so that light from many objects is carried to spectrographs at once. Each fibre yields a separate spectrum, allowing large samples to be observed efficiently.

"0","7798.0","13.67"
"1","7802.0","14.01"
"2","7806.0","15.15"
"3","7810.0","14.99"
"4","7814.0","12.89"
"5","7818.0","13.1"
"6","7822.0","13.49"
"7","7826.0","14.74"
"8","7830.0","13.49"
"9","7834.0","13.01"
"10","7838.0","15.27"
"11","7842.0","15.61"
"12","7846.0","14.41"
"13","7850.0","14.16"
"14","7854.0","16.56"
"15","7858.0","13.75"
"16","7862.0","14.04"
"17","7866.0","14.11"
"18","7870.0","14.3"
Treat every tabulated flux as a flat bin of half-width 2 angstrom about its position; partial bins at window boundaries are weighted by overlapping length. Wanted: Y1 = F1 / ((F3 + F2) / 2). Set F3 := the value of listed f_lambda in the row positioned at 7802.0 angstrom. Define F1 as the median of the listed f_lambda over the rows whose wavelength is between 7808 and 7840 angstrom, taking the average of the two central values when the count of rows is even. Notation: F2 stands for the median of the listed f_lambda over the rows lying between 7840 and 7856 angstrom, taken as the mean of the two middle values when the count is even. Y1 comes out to 0.93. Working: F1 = 13.5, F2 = 15.0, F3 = 14.01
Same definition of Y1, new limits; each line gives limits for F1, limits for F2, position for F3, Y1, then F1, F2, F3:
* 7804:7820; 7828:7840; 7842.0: 0.97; 14.0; 13.5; 15.61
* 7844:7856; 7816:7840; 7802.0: 1.05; 14.4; 13.5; 14.01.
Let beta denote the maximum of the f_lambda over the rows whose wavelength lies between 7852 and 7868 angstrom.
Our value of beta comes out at 16.56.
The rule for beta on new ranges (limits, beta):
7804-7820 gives 15.15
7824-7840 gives 15.27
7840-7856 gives 16.56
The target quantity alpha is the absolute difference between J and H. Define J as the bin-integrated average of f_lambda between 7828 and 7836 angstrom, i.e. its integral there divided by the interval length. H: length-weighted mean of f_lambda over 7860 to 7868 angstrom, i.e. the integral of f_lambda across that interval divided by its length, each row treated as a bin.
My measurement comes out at 0.8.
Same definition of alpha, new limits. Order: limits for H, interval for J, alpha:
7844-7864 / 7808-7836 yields 0.9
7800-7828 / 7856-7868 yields 0.1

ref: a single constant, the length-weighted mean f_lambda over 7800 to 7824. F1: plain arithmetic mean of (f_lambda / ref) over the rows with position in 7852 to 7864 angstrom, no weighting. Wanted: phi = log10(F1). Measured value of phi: 0.026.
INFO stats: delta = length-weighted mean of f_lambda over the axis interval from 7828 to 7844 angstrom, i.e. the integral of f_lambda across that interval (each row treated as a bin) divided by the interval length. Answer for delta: 14.3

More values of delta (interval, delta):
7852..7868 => 14.6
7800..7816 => 14.3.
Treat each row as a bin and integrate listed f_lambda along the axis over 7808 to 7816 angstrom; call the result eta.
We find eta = 112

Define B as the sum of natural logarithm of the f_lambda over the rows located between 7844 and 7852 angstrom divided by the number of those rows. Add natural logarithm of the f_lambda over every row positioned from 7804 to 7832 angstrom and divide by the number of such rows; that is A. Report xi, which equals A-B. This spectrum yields -0.02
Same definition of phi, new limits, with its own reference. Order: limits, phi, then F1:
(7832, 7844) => 0.021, 1.05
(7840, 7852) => 0.024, 1.06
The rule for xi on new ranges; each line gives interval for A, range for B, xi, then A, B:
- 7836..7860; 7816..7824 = 0.12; 2.70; 2.59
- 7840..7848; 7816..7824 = 0.12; 2.71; 2.59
